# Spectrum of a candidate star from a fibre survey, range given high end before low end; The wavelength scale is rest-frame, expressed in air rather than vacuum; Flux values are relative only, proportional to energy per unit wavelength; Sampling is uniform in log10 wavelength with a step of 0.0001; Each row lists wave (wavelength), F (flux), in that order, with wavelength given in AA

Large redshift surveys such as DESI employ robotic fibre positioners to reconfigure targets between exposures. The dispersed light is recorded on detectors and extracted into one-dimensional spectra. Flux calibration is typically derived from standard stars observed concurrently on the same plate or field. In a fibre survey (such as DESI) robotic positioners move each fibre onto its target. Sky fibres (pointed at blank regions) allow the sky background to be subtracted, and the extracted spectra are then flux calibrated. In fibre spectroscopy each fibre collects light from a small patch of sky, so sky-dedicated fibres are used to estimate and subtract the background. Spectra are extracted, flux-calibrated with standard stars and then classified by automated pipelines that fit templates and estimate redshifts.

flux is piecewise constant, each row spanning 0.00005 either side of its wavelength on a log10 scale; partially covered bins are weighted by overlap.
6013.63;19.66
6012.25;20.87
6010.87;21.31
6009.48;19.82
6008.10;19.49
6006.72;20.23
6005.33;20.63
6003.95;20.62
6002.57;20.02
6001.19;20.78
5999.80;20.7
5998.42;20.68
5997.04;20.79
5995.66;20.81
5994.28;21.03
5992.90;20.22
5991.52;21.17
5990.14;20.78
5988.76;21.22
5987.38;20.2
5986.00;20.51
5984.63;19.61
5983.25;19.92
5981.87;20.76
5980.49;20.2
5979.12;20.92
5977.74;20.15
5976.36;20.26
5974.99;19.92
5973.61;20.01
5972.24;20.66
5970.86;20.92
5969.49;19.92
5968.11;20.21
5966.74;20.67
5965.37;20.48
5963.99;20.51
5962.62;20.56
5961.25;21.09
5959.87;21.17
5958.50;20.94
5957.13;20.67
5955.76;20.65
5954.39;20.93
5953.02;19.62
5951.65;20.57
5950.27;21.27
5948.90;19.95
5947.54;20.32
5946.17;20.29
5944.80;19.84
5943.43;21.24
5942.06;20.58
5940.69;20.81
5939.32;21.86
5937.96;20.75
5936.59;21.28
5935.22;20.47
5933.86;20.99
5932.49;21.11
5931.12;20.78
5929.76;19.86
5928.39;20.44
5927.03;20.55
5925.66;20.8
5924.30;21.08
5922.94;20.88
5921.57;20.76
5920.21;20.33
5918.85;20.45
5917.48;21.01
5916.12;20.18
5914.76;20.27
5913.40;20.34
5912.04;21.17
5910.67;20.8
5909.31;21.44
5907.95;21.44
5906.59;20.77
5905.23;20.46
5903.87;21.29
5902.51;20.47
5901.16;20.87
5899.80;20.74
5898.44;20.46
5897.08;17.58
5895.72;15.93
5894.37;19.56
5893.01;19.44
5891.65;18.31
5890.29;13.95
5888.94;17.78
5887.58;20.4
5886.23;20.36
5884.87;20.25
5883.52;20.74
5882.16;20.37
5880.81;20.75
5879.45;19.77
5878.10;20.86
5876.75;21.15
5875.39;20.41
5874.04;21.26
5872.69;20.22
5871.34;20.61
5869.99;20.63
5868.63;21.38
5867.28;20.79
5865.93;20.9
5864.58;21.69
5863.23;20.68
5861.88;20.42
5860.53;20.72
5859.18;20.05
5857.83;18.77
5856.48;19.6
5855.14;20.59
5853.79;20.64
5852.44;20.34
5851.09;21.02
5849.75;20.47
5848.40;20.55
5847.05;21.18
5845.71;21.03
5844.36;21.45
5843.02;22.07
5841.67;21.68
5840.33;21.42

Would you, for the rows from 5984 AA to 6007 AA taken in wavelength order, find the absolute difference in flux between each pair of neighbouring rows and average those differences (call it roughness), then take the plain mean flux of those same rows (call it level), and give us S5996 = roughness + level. 21.0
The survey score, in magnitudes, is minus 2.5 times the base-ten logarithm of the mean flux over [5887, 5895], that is -3.15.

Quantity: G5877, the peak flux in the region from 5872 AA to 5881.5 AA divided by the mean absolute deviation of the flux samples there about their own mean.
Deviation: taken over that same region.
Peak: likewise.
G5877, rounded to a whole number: 50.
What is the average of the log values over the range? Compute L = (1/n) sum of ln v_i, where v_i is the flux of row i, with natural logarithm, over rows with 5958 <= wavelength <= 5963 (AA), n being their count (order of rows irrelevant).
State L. 3.04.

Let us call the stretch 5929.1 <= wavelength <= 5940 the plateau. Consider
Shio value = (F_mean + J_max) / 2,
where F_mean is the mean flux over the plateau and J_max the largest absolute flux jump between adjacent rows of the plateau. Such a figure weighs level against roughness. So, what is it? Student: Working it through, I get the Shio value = 11.0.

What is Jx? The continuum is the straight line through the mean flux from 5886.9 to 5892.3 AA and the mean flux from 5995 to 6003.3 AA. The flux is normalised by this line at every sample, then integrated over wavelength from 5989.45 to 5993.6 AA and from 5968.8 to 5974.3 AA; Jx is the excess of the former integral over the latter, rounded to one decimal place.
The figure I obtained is -1.4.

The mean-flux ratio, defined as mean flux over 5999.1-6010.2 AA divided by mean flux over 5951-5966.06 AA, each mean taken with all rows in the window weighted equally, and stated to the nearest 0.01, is 0.98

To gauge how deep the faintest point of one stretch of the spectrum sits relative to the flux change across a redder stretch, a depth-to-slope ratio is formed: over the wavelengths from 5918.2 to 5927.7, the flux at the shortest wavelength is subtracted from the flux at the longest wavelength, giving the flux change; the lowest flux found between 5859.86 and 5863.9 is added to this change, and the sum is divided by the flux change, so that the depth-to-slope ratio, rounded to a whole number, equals 205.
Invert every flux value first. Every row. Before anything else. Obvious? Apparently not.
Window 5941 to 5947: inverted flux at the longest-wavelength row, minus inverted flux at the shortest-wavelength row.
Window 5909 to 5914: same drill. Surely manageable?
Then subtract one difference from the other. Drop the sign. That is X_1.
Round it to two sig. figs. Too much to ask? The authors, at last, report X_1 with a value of 0.0018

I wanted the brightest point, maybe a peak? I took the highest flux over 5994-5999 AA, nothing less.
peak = 21.03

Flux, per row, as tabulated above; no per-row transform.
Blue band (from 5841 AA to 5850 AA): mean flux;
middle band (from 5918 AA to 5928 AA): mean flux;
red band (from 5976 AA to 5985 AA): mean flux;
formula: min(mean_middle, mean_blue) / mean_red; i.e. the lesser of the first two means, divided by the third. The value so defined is 1.021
